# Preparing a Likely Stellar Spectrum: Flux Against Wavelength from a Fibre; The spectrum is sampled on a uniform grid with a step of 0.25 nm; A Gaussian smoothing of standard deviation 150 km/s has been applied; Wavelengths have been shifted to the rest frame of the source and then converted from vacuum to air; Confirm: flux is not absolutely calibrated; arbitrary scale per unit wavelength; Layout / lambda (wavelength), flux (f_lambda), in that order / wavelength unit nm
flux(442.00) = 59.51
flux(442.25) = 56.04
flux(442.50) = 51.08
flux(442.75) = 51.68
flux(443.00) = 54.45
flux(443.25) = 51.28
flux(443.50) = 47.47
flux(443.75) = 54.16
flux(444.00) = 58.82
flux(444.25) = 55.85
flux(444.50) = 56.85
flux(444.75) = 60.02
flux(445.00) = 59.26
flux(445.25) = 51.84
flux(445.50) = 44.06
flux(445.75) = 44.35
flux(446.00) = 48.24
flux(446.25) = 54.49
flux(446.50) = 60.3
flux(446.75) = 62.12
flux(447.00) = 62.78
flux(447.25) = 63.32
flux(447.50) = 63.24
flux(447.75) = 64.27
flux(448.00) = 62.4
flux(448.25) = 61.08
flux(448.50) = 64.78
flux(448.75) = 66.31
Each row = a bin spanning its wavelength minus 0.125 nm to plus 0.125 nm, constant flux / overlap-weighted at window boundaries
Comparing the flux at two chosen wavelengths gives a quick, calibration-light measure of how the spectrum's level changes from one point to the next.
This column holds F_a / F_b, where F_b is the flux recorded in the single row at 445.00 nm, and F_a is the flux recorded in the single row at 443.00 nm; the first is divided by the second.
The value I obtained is 0.92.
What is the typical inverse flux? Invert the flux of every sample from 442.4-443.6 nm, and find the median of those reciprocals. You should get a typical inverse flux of 0.0195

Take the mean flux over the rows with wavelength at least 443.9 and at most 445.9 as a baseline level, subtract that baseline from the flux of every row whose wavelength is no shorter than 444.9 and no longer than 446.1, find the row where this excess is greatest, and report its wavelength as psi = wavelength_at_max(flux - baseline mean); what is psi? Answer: 445.00 nm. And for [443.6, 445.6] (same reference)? 444.75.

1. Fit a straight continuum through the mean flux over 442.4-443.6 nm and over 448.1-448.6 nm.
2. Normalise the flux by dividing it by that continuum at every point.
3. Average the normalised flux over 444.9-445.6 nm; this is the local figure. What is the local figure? 0.92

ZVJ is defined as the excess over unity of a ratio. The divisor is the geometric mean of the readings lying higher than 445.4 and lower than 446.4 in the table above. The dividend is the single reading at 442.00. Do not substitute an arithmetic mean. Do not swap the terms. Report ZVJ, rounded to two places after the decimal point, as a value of 0.25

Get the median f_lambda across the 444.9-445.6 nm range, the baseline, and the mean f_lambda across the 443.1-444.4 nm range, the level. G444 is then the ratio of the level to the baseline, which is 1.03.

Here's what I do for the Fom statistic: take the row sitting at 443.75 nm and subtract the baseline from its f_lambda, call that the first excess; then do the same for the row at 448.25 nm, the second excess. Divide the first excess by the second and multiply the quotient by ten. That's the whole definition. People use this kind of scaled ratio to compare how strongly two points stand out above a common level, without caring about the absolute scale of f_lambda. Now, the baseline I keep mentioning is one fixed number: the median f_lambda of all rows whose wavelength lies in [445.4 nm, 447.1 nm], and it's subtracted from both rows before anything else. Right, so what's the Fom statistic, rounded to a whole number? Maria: -1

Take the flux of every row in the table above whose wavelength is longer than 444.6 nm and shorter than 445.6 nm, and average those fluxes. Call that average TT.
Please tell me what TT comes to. 54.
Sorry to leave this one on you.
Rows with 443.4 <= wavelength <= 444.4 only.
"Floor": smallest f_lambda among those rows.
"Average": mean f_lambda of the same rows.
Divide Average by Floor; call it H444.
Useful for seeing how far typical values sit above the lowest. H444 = 1.14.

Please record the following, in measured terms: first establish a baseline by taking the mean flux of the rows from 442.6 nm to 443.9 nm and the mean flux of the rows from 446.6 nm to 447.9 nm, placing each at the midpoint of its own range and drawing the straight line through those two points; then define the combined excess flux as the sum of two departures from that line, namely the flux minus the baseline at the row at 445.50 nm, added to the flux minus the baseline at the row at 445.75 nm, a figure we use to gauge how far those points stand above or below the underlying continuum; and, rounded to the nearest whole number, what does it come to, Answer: -29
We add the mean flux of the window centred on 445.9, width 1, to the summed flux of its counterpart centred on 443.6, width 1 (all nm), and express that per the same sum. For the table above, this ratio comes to 1.23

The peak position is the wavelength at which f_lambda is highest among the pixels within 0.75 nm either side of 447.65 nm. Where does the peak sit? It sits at 447.75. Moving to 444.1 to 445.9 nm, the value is 444.75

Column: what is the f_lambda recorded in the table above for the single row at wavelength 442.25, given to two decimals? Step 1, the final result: 56.04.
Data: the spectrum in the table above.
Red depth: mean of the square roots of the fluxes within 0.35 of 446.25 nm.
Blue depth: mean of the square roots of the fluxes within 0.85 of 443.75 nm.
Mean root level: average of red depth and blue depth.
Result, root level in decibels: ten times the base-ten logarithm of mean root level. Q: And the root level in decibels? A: 8.67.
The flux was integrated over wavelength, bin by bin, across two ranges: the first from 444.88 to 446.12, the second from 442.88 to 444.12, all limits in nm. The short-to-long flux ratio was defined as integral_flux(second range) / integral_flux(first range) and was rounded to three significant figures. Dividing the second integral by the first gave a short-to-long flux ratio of 1.07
